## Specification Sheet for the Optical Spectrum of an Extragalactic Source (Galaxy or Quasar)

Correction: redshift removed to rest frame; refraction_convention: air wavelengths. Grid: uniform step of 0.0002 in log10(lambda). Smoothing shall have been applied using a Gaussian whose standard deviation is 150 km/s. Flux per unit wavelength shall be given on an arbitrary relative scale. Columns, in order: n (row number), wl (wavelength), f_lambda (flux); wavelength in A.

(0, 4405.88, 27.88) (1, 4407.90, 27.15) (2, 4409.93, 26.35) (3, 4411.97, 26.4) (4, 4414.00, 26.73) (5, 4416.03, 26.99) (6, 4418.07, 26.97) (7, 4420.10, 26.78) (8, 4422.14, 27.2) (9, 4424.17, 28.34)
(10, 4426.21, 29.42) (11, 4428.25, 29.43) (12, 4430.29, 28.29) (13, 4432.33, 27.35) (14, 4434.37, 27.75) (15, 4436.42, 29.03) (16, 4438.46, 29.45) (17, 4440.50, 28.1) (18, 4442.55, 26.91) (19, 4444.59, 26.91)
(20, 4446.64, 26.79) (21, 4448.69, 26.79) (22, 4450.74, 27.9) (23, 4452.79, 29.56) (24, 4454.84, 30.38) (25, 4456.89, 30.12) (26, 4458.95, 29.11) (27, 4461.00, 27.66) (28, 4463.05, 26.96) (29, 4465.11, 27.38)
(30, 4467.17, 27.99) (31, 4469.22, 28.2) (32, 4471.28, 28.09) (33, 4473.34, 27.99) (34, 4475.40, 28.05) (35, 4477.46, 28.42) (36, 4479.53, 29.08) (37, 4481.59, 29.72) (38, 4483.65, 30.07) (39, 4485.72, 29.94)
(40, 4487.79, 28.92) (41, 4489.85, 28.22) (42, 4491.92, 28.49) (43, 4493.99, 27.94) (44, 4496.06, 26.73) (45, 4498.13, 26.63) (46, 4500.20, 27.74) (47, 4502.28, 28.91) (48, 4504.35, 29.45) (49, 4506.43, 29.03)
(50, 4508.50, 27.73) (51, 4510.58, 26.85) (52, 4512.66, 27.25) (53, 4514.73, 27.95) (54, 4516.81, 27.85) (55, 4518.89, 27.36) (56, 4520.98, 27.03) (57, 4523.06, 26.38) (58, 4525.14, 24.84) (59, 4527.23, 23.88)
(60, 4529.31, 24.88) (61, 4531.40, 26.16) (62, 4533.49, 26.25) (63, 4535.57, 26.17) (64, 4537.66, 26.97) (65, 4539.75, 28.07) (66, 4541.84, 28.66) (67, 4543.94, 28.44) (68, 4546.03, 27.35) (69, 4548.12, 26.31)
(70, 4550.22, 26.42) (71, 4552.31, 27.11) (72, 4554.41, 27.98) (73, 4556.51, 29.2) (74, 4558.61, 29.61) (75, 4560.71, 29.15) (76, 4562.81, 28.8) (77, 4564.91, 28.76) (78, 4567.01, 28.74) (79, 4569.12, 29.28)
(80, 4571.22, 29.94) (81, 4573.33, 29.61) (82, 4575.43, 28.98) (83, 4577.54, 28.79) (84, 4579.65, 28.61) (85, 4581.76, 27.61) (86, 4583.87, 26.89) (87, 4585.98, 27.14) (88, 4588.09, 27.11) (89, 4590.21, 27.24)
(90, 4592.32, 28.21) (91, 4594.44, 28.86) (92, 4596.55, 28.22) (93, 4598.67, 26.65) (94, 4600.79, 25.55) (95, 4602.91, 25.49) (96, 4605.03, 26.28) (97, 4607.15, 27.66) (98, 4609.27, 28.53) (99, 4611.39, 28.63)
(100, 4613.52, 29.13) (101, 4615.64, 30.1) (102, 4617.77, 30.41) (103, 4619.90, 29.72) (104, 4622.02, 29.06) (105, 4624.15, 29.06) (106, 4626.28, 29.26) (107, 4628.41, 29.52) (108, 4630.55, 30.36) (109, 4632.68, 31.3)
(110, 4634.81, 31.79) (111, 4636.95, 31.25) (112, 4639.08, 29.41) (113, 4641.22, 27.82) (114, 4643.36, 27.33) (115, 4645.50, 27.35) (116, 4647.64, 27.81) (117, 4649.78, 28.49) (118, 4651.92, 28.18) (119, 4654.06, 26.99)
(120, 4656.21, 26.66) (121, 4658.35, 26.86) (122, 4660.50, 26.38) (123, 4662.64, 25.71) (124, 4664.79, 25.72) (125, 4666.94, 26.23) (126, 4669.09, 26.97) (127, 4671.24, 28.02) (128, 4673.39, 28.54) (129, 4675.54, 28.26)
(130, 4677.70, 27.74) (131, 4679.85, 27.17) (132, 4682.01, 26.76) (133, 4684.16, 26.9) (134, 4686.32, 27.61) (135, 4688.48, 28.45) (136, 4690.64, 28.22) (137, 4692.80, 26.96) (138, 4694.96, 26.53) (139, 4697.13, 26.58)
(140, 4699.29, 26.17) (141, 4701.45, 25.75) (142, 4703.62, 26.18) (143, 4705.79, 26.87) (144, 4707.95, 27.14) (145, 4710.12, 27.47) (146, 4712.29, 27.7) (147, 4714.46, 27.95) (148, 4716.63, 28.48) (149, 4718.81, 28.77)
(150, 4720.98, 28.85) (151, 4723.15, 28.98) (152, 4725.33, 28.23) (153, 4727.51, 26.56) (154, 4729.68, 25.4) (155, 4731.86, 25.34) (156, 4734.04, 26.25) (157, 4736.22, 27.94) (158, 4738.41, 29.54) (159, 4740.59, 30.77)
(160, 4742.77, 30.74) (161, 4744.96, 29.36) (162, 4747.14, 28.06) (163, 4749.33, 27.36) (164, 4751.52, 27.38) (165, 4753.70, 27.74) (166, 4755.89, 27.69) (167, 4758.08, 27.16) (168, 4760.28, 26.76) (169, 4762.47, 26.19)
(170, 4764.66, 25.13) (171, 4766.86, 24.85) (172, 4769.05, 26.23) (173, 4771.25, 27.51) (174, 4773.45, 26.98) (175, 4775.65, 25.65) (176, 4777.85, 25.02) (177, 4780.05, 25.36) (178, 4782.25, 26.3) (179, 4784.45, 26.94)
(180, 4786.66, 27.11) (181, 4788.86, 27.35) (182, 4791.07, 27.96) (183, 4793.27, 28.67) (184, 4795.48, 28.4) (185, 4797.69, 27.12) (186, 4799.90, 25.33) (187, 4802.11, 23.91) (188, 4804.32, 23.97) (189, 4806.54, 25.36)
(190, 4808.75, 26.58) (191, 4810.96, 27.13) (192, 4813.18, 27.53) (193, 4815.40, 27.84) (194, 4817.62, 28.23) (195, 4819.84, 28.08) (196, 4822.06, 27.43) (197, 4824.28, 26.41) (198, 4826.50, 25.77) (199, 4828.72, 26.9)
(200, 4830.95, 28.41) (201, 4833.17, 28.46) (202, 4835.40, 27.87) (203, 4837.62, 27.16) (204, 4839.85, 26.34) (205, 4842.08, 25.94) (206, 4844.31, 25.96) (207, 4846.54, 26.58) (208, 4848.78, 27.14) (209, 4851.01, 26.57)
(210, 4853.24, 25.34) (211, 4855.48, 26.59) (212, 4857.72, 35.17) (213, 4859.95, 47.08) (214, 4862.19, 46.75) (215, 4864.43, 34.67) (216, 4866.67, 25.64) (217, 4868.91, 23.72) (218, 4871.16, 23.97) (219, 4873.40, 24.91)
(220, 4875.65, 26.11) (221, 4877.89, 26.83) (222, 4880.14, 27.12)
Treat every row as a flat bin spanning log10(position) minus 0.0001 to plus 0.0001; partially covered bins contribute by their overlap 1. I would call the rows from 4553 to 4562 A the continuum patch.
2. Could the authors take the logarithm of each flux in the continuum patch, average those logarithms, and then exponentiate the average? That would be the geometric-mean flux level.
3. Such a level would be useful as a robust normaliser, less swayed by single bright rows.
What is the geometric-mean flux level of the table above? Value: 29.0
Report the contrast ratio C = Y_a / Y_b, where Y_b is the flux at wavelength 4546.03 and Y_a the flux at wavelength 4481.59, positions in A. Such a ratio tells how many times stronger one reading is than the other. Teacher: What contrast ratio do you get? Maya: 1.09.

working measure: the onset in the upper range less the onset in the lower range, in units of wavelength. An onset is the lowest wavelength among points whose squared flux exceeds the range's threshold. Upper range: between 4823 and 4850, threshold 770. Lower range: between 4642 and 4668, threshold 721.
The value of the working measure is 187.6 A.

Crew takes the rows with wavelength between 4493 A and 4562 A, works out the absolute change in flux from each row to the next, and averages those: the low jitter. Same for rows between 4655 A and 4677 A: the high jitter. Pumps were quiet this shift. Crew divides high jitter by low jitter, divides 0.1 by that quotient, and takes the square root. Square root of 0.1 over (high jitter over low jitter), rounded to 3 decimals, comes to 0.380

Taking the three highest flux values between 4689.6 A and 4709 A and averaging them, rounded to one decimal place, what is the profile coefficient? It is 27.4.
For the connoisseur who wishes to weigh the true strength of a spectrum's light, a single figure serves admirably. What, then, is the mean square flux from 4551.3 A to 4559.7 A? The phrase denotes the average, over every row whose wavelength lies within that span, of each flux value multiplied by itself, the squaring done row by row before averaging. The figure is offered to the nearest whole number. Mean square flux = 812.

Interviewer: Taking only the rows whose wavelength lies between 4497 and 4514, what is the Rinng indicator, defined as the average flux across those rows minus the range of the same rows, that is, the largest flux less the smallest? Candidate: 25.1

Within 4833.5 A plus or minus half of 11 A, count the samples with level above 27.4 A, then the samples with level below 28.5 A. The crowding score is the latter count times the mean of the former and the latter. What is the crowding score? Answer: 20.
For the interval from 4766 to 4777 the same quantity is 15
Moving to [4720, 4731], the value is 9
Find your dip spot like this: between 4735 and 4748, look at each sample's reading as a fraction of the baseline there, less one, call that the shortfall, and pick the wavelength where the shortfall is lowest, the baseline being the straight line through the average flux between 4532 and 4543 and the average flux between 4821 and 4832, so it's 4736.22 A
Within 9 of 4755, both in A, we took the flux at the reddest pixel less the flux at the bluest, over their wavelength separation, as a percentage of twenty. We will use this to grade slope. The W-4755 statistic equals -0.61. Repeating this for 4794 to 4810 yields -0.69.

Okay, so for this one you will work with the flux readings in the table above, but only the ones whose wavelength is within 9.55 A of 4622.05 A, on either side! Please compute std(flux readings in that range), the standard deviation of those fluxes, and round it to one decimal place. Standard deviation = 0.5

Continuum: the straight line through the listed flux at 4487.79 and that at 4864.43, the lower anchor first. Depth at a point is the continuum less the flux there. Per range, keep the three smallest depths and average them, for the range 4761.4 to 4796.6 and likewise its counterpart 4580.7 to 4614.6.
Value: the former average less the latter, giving 3.4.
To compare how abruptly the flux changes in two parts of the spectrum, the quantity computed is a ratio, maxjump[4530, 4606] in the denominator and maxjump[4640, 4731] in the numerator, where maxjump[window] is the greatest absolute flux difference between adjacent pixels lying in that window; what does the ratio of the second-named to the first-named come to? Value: 1.06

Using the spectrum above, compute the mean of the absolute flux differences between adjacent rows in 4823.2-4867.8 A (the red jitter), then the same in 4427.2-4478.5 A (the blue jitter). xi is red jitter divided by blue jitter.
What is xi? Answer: 4.2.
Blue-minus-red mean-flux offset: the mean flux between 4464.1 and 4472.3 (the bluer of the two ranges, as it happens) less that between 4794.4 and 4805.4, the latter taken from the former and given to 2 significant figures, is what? 2.2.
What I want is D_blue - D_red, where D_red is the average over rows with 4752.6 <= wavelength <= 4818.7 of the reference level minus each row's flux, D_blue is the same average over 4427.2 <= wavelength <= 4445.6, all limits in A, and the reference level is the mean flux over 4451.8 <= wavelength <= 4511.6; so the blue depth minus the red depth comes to -1.5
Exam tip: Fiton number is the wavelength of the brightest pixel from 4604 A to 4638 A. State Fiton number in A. 4634.81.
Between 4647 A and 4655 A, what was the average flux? 27.9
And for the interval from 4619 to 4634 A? 29.8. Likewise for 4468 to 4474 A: 28.1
